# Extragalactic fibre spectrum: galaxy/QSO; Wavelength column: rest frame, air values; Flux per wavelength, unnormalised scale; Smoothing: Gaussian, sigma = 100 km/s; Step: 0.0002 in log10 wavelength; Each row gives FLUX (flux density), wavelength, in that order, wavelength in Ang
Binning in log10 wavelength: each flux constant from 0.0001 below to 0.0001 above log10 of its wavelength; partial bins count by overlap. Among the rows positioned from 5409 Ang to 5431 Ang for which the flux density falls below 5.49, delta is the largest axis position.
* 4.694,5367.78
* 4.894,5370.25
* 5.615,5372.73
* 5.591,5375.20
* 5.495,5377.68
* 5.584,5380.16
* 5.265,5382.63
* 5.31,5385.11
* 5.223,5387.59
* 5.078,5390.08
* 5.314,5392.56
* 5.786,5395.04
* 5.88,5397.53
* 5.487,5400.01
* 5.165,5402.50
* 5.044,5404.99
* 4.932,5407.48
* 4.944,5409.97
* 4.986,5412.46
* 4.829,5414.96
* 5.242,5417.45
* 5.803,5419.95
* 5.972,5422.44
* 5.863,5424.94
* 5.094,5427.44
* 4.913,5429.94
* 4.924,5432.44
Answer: 5429.94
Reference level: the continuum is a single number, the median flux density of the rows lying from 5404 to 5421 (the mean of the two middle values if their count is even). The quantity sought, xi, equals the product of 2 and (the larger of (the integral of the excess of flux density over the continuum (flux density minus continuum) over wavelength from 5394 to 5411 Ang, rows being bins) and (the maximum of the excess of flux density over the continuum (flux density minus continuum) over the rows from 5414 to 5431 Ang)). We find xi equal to 11.3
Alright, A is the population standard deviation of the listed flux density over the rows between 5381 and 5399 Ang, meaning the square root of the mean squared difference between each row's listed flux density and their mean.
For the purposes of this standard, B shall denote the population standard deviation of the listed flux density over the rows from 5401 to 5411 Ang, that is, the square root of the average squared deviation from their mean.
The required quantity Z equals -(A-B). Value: -0.19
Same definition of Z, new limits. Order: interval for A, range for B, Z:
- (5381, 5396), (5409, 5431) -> 0.21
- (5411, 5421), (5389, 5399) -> -0.04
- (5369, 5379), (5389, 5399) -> 0.04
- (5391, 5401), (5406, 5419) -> -0.09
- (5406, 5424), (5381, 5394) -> -0.34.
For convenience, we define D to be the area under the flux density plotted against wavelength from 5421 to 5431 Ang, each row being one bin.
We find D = 54.8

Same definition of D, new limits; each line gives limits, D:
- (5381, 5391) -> 52.4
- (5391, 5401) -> 56.1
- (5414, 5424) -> 54.9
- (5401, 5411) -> 50.3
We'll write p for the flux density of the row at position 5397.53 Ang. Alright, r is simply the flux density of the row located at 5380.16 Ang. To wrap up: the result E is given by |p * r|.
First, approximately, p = 5.88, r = 5.584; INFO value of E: 32.8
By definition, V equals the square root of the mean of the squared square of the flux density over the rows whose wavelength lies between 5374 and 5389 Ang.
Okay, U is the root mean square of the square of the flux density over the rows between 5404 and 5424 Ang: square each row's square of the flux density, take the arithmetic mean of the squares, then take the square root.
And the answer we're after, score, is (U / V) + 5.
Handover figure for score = 5.95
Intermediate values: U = 27.7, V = 29.4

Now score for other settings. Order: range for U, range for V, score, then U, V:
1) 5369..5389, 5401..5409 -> 6.14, 29.0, 25.5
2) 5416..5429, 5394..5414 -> 6.12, 31.7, 28.3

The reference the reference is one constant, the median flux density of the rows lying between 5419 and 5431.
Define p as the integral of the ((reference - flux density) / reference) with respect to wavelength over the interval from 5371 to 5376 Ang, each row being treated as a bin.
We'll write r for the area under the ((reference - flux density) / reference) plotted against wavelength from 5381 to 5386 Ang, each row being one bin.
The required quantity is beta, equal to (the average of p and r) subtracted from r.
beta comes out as 0.10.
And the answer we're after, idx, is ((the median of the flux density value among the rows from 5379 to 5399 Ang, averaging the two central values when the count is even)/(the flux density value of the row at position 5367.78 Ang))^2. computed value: 1.28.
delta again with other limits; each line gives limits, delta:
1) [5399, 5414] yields 5412.46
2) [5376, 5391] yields 5390.08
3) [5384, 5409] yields 5407.48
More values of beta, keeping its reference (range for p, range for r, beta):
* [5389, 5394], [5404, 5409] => 0.10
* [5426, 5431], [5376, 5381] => -0.22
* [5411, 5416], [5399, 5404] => -0.17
